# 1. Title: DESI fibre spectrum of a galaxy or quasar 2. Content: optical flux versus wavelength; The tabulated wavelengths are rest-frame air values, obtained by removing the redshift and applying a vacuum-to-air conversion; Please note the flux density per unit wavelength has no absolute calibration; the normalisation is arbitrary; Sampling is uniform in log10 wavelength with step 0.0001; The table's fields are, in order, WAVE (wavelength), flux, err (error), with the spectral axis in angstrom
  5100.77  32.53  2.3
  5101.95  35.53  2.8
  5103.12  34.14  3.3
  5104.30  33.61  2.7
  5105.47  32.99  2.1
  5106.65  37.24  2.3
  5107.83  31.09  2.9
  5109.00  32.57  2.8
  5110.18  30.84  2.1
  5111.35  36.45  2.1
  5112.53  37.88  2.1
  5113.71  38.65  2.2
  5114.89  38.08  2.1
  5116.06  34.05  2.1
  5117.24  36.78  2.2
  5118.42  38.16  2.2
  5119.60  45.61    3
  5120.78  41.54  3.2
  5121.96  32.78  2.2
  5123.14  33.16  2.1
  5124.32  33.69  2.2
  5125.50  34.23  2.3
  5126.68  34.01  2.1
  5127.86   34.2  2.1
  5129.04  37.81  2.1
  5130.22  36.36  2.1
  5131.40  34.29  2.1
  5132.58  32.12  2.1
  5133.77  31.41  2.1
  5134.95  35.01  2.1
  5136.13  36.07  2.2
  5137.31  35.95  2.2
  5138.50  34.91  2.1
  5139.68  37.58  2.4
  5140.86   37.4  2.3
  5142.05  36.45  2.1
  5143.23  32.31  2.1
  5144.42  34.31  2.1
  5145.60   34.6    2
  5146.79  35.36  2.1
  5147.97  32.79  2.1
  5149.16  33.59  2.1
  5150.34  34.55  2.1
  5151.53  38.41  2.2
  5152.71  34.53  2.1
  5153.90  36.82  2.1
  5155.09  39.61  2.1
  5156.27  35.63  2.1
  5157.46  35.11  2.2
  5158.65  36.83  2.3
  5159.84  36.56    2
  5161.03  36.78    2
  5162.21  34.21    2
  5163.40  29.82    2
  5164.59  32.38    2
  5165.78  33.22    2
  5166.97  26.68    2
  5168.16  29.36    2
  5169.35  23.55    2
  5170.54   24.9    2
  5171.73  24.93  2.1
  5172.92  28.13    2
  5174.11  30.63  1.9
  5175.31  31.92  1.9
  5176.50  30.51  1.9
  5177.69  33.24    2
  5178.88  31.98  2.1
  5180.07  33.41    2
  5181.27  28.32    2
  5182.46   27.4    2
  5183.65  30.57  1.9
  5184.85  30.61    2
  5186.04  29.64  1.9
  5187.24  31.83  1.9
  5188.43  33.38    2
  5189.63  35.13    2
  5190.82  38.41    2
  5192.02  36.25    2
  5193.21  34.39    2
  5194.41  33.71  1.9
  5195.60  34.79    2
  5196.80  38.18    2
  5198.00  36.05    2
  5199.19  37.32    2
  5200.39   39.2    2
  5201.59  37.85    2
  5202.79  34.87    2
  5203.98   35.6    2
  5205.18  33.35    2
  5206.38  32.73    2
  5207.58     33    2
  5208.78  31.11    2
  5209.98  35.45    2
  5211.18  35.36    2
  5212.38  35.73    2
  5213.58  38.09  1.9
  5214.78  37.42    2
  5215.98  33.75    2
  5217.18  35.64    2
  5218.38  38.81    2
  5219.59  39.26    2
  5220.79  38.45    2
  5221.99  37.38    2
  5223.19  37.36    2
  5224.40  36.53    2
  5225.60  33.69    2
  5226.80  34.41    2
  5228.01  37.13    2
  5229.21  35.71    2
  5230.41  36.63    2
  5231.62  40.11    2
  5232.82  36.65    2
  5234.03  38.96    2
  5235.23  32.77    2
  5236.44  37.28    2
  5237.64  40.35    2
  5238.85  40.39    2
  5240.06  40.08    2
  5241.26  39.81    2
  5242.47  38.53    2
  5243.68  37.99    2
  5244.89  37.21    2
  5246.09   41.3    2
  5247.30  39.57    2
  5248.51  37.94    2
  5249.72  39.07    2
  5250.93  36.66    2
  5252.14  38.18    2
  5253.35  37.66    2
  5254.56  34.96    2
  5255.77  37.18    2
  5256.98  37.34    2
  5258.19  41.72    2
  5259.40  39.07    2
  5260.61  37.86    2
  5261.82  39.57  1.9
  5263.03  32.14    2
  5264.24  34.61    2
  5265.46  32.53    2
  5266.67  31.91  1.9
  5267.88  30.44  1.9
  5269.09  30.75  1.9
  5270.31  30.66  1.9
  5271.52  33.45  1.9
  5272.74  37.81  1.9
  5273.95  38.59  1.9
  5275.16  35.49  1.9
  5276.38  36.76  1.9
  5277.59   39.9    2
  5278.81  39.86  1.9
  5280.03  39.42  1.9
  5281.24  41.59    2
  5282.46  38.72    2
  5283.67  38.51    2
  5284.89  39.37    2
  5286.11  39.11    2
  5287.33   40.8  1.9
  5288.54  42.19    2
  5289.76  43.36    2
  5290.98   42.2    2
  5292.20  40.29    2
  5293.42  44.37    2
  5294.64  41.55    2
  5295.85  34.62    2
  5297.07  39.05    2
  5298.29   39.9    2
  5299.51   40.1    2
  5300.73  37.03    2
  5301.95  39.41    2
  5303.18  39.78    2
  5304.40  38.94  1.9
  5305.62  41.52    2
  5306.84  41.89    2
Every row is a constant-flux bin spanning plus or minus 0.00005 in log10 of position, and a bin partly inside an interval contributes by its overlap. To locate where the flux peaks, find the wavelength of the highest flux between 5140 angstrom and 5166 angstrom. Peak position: 5155.09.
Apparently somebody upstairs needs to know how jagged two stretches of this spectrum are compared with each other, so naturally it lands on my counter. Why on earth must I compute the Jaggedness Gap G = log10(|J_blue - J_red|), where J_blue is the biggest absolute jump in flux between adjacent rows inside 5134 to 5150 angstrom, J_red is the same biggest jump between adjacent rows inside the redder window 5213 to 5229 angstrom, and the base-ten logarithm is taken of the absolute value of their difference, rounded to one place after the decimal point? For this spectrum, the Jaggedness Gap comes -0.3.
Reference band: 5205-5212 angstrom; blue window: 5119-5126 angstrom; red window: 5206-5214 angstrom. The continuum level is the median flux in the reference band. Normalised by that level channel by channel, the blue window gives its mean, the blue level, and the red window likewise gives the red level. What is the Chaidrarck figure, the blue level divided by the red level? 1.07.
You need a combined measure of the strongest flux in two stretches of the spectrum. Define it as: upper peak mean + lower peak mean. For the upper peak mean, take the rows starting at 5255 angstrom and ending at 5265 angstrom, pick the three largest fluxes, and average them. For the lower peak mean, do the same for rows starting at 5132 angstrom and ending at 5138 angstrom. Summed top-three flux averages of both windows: 75.8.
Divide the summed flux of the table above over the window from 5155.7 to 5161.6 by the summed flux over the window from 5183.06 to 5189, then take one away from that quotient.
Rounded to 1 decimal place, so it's 0.2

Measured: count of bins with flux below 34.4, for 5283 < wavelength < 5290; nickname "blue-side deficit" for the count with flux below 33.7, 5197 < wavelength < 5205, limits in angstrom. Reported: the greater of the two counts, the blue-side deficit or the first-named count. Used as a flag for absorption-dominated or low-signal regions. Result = 0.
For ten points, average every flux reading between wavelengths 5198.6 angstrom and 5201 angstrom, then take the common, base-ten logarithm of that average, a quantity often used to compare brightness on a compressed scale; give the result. 1.58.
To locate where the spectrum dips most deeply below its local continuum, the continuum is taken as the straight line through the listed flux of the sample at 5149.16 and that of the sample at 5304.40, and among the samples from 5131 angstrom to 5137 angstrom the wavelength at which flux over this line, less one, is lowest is 5133.77 angstrom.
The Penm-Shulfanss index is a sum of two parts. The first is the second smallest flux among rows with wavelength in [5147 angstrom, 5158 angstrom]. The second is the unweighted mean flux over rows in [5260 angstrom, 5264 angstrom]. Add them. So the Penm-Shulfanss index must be 70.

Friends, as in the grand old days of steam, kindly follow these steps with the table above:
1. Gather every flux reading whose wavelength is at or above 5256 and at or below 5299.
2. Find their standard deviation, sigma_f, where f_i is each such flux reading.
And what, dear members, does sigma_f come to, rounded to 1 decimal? 3.8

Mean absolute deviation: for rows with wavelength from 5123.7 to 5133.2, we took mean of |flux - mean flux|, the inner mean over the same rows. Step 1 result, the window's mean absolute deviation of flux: 1.2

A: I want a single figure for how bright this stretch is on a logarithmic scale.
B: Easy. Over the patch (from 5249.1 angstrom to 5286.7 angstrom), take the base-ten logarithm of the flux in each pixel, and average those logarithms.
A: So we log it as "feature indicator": 1.564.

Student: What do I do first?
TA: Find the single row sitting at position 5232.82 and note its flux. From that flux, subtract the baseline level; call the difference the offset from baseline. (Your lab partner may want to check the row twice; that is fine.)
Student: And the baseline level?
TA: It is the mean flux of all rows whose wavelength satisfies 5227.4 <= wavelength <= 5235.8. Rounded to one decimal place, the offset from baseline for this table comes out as -0.2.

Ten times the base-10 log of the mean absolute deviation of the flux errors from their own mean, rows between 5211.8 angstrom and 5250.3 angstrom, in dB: -22.2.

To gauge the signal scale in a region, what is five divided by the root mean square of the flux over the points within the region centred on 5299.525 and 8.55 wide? 0.130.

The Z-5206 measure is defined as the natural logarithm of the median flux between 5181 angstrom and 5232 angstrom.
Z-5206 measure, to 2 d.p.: 3.57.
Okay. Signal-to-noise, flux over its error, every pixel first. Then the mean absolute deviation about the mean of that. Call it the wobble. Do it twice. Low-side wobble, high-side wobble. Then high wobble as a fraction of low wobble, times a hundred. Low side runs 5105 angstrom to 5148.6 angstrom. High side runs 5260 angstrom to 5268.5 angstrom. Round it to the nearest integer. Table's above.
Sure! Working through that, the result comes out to 124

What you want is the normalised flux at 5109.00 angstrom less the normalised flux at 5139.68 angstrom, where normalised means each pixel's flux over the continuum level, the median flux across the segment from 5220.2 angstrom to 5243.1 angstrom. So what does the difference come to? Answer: -0.13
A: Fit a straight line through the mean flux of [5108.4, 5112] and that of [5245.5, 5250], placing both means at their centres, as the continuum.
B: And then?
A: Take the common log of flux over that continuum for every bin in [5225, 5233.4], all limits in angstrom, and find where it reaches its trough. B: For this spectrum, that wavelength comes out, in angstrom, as 5225.60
